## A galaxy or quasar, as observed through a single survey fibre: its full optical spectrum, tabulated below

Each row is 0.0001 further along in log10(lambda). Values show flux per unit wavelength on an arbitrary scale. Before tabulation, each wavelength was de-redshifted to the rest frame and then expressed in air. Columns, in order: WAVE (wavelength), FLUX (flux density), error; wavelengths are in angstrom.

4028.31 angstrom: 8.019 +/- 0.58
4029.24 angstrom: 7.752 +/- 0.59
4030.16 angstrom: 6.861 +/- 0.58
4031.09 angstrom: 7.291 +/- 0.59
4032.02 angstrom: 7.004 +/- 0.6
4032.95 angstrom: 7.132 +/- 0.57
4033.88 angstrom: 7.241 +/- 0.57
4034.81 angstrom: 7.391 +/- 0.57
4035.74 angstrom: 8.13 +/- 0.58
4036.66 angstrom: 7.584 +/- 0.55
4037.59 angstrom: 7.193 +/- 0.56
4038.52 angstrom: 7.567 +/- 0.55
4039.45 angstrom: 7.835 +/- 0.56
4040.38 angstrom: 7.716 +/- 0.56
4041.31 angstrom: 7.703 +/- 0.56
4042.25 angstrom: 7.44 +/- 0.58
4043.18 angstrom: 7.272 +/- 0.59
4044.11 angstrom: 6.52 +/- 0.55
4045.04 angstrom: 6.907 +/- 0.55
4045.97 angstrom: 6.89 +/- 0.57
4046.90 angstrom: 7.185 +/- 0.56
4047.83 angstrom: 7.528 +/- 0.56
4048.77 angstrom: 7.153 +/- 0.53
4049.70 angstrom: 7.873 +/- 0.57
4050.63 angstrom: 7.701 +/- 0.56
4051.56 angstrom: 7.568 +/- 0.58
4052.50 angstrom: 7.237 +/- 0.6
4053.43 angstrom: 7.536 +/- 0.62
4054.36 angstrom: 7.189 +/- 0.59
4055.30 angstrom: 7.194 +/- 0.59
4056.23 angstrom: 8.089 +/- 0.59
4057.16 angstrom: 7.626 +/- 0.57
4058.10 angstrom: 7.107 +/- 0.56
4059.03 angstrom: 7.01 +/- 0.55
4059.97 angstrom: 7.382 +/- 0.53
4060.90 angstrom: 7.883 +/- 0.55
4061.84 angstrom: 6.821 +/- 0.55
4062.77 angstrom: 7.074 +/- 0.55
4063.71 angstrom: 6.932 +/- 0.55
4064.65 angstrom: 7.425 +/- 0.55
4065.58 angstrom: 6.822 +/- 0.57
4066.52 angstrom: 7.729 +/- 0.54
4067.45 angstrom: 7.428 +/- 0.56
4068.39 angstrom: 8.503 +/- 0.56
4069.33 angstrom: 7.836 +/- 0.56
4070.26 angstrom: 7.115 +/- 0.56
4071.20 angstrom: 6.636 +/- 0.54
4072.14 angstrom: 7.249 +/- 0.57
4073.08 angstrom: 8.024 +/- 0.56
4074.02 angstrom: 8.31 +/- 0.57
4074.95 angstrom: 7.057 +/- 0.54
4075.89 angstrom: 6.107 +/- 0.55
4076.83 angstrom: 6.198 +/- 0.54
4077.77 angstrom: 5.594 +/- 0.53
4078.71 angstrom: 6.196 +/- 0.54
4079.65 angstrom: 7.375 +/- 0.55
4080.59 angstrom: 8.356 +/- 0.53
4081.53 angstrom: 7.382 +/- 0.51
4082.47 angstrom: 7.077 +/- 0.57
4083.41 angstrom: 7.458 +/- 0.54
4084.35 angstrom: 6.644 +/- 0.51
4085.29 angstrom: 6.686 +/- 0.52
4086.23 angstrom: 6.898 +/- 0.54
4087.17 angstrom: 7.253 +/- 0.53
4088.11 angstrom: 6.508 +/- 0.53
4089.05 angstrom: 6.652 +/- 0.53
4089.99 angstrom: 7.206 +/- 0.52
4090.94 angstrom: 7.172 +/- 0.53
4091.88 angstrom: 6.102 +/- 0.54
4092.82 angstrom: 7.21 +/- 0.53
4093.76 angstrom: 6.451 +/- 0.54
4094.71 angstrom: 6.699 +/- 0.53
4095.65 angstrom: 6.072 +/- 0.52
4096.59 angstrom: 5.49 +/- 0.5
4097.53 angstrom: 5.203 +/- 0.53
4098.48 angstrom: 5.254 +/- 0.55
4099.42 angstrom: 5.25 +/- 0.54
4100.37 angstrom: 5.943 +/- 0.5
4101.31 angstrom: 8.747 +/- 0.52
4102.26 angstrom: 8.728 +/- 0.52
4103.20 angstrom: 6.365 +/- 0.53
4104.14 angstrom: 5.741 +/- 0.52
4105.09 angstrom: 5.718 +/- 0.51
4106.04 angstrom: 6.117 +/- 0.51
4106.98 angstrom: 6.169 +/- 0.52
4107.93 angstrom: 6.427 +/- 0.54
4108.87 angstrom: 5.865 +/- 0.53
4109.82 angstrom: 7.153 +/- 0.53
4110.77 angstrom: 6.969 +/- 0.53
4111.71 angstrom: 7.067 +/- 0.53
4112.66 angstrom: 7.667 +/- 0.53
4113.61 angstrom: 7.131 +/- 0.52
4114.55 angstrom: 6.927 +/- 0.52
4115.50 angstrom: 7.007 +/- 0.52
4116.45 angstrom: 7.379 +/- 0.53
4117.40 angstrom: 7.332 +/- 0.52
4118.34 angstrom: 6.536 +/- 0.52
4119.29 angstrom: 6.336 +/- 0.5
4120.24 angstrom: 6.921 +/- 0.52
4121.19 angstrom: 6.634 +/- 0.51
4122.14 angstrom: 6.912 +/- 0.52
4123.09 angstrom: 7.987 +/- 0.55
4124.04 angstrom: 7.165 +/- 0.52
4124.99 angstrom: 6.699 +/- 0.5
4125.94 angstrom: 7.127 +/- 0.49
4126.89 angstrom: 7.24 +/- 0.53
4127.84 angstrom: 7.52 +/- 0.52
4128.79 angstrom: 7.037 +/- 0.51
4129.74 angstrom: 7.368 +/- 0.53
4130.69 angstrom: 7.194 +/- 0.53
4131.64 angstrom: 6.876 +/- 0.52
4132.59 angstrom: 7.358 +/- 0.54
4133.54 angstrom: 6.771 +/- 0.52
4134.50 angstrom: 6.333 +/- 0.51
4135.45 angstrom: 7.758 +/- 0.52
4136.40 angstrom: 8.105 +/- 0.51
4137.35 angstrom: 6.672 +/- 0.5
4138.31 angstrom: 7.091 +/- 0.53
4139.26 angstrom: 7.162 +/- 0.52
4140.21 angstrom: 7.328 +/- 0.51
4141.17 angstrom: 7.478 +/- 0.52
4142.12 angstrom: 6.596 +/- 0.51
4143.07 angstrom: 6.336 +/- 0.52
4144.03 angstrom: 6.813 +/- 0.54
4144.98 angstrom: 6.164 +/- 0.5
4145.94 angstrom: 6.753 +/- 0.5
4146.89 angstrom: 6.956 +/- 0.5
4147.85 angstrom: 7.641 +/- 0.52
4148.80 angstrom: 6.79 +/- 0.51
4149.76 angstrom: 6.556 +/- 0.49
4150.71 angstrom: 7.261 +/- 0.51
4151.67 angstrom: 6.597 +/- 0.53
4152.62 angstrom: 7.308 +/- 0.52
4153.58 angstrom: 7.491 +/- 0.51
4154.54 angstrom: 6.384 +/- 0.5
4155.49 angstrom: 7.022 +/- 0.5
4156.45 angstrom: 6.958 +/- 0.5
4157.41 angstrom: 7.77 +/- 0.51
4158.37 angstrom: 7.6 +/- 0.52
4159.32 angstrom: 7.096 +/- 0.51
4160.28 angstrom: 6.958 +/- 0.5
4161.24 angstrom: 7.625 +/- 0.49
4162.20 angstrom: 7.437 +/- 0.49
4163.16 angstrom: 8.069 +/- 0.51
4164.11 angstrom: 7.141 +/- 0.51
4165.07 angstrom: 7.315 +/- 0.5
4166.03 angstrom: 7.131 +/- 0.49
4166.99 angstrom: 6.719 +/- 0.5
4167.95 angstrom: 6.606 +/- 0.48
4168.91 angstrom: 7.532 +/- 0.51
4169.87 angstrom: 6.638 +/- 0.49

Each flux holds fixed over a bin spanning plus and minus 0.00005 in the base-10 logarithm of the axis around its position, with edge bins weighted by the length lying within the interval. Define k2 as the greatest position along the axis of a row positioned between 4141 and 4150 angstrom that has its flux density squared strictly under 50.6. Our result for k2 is 4149.76 angstrom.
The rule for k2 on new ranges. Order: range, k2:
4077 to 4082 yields 4078.71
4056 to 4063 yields 4062.77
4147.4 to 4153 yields 4151.67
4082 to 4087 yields 4086.23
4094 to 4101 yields 4100.37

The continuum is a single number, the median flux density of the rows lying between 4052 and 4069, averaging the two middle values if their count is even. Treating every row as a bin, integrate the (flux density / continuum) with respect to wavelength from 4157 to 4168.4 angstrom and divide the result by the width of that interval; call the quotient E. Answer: 1.00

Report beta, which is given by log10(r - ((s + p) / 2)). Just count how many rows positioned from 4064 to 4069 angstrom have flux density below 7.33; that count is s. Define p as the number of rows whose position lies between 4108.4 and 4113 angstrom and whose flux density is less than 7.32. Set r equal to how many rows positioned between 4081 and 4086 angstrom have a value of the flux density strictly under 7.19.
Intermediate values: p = 4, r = 3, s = 1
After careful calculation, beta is -0.3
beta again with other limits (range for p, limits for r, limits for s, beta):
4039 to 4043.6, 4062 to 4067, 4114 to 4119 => 0.0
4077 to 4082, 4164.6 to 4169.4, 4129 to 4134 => -0.3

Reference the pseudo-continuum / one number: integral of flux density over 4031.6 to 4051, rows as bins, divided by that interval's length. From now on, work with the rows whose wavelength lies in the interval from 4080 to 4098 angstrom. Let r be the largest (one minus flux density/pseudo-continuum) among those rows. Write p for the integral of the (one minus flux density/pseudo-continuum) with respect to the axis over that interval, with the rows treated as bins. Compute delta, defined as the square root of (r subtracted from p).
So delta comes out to 1.1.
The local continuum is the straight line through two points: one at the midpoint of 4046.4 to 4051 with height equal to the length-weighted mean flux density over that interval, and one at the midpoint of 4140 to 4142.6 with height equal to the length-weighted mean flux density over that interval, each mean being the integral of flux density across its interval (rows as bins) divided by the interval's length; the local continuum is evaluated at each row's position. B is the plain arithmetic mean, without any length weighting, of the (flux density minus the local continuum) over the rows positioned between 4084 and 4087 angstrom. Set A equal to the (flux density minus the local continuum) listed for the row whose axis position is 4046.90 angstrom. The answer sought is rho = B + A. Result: -0.9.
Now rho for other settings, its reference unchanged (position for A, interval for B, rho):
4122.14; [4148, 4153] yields -0.5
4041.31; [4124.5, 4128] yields 0.2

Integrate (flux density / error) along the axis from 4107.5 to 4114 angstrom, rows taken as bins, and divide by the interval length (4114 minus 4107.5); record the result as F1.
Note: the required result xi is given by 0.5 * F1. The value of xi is 6.51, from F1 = 13.0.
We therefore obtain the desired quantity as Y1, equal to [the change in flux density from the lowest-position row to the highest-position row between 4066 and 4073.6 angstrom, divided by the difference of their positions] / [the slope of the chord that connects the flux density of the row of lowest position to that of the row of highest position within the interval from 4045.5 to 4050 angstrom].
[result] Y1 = 0.2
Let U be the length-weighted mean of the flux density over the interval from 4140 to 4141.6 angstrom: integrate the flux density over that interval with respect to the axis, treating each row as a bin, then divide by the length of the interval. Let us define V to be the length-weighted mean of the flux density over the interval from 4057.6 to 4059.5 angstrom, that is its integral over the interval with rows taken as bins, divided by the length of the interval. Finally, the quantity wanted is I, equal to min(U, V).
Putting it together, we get 7.1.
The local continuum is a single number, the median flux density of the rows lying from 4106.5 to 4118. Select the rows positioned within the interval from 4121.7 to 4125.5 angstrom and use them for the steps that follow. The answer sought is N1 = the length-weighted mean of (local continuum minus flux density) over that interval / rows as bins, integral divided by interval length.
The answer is -0.2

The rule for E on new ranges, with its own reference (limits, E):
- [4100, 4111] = 0.91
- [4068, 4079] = 0.97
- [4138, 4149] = 0.95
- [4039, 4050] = 1.00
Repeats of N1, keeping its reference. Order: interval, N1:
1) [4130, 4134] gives 0.0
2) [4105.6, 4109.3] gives 0.9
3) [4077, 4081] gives 0.2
